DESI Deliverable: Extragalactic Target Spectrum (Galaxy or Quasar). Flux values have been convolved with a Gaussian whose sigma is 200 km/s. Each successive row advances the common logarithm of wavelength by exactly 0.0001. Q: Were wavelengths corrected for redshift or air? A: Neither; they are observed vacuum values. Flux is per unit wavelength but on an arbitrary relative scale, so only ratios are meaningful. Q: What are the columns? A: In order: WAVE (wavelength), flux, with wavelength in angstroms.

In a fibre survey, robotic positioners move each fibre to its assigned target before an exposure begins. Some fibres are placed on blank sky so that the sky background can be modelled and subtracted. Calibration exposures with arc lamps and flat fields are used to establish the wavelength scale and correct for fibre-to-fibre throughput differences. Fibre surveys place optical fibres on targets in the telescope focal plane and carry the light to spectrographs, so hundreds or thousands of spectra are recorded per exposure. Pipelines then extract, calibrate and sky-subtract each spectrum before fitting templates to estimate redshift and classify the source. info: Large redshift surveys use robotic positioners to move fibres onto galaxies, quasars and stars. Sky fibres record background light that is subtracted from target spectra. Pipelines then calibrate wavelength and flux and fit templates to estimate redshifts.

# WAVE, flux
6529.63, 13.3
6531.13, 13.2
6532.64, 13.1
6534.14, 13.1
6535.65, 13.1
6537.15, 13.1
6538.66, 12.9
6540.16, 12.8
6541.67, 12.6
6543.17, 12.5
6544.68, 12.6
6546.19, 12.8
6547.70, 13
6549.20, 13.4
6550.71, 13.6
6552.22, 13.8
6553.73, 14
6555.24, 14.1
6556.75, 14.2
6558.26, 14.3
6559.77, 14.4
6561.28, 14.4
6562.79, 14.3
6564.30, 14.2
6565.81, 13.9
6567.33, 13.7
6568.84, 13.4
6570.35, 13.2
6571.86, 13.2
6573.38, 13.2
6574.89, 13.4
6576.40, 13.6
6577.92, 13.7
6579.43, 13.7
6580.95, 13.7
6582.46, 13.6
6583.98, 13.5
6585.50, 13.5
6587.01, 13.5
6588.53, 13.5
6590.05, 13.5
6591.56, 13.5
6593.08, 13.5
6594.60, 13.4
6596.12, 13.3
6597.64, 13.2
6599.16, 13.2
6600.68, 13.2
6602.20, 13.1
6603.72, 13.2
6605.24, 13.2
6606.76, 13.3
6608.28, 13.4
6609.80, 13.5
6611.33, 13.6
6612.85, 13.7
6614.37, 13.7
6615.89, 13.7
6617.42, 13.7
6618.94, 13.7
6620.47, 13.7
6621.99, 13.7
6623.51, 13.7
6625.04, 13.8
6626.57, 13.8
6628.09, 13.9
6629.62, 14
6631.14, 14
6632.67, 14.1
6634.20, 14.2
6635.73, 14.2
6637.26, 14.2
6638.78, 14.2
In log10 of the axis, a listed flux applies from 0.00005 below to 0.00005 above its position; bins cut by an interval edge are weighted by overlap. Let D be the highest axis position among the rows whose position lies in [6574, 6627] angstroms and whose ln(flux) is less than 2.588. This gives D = 6606.76 angstroms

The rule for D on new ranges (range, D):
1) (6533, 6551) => 6547.70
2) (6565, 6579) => 6573.38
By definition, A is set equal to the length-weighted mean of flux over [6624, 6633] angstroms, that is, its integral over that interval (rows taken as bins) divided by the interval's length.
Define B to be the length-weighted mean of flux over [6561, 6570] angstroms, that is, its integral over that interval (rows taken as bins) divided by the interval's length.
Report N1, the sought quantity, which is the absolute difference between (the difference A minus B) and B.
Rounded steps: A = 13.9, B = 13.9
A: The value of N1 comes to 13.9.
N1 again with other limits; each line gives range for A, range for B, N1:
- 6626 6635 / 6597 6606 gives 12.4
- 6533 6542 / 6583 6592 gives 14.0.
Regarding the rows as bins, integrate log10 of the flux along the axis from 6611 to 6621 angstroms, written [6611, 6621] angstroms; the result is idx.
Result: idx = 11.4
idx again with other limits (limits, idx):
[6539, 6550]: 12.2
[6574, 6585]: 12.5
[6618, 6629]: 12.5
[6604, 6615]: 12.4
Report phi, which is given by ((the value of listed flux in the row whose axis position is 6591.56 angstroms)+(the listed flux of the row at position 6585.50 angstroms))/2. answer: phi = 13.5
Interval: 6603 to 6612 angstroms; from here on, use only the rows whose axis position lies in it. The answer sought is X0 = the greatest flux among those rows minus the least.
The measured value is 0.40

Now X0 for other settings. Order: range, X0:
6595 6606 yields 0.20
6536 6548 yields 0.60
